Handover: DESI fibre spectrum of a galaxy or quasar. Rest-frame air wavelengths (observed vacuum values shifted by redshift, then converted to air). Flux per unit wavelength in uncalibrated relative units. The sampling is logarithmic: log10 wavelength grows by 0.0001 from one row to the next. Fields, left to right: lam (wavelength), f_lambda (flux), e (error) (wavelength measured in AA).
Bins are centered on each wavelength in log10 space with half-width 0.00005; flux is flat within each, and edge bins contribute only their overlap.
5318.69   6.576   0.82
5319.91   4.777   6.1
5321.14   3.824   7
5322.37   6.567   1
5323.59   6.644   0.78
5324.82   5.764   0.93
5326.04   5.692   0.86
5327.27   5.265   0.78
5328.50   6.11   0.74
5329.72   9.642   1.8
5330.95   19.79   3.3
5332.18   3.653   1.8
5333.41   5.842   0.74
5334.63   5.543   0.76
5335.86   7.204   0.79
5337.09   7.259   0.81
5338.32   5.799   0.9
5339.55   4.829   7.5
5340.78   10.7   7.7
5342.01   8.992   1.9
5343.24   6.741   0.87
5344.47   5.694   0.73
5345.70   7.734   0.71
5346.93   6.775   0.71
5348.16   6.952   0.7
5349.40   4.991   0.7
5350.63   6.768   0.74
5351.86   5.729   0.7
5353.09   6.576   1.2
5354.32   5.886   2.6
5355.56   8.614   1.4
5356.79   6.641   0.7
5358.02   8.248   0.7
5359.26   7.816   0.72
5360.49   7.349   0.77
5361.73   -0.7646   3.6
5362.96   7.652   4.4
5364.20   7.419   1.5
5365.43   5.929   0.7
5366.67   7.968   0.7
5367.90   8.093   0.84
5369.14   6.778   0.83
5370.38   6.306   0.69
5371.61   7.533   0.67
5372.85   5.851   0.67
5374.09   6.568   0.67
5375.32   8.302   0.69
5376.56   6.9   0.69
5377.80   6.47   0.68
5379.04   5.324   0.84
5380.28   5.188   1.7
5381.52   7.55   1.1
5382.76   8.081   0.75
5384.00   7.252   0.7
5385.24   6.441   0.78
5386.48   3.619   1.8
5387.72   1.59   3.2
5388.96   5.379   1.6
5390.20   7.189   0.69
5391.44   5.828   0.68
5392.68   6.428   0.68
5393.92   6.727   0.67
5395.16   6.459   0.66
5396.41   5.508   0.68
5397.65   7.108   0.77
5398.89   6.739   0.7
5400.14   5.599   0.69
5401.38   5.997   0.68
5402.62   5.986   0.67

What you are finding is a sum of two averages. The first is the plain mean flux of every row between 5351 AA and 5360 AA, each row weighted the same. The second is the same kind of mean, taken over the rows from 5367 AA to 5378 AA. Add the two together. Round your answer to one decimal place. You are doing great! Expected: 14.1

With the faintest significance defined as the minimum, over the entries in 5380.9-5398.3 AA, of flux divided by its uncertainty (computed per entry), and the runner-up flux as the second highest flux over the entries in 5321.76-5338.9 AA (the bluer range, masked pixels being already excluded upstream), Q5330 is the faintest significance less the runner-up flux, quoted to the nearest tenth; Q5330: -9.1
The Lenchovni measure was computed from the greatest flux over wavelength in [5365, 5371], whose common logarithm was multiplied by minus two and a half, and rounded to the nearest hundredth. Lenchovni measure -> -2.27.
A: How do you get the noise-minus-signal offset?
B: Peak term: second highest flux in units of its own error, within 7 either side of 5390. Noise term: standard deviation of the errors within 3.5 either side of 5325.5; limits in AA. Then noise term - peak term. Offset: -10.3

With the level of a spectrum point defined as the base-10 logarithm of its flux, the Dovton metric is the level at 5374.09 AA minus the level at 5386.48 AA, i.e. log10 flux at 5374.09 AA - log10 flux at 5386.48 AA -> 0.26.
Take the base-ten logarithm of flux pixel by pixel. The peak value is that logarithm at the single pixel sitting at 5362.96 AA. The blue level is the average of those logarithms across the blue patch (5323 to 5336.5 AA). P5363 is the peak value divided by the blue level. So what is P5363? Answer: 1.07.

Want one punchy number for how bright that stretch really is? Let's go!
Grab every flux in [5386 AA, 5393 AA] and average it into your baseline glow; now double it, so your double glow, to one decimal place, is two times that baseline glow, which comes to 10.0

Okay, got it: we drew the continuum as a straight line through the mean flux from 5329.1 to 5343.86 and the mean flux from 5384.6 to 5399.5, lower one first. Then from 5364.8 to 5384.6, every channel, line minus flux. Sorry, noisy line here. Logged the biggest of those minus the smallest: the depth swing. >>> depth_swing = 3.0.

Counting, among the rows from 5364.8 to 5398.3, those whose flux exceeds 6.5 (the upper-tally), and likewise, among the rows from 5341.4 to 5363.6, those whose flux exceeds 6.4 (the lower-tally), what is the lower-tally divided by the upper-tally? 1.0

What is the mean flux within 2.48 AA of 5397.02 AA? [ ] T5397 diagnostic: 6.5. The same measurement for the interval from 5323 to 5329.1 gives 5.9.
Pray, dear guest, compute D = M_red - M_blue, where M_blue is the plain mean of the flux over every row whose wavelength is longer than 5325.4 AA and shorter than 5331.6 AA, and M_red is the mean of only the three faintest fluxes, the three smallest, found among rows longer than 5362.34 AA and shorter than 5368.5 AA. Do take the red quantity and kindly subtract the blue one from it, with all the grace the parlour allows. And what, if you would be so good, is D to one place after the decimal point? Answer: -2.3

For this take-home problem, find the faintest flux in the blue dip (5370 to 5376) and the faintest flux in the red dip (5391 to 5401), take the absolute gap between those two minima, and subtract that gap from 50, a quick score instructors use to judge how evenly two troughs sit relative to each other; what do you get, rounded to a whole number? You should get 50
